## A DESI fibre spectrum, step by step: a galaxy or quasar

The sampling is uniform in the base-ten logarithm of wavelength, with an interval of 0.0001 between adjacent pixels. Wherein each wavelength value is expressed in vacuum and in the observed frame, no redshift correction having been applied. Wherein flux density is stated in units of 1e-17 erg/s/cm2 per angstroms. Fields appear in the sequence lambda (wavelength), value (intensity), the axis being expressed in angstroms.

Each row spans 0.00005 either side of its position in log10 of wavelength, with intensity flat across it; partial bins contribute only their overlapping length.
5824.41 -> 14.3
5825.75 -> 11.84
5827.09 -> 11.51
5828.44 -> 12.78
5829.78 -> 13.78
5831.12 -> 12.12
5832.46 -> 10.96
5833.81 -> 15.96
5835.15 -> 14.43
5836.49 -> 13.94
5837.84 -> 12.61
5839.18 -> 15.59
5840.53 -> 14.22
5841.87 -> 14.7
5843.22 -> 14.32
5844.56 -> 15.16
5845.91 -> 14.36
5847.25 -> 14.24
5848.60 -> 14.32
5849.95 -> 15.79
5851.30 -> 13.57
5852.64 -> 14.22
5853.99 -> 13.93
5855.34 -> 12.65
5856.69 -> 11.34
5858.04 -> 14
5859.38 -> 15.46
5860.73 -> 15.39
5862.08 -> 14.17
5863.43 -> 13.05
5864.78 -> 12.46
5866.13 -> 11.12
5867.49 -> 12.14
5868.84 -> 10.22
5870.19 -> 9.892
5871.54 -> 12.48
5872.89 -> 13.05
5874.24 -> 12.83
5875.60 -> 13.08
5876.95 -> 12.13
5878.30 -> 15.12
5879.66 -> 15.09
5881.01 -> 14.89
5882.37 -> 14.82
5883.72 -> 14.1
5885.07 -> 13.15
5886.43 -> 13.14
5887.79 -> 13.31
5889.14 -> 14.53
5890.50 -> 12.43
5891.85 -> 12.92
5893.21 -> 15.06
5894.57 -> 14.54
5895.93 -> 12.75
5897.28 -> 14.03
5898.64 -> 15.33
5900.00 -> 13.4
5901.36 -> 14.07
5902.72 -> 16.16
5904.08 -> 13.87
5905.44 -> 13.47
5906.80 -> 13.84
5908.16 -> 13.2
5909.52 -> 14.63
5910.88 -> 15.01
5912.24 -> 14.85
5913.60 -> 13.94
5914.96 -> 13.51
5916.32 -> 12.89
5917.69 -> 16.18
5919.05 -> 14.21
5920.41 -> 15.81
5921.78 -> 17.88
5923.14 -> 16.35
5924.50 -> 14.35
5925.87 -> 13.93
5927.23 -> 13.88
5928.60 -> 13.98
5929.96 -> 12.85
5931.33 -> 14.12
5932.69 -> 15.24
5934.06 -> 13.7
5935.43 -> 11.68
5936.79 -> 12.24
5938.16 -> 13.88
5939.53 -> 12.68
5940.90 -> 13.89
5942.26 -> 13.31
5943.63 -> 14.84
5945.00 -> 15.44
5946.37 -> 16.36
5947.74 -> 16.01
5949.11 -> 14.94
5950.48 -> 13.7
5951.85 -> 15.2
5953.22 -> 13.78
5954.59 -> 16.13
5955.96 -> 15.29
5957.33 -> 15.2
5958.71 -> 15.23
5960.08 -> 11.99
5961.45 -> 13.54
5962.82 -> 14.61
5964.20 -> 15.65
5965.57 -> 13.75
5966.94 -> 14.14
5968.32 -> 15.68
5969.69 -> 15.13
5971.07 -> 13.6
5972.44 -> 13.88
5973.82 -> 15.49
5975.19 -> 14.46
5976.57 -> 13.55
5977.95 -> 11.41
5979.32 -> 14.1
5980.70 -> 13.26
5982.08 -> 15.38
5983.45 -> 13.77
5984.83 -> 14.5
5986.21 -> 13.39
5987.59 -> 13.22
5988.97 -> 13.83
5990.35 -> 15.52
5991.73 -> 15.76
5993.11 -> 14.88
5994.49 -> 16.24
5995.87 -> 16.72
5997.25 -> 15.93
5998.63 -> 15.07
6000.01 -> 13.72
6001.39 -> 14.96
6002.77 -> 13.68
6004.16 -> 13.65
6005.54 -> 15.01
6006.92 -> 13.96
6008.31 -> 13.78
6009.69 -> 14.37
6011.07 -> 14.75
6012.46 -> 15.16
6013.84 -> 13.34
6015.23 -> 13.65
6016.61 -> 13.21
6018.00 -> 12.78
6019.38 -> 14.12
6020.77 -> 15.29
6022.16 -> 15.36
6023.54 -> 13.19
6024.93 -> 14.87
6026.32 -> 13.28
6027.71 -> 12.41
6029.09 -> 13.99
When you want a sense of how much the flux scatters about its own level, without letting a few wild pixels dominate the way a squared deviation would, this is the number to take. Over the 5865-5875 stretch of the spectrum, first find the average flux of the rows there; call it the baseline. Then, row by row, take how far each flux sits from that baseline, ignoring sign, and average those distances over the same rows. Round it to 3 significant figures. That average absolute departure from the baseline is 1.08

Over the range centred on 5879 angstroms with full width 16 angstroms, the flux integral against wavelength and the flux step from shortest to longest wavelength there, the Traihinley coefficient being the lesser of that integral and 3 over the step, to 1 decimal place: 4.5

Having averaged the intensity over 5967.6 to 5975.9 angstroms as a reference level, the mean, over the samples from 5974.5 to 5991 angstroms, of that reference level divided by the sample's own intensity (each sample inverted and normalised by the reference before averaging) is 1.07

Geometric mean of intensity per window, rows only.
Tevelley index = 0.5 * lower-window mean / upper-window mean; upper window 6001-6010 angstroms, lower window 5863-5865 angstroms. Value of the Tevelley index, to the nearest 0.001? 0.449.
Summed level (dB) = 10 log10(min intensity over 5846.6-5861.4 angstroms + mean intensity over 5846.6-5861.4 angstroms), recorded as 14.05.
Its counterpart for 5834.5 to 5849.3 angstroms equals 14.31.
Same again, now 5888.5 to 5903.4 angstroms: 14.24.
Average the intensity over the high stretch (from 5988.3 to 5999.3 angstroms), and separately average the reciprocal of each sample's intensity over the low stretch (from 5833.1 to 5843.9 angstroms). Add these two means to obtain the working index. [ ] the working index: 15.6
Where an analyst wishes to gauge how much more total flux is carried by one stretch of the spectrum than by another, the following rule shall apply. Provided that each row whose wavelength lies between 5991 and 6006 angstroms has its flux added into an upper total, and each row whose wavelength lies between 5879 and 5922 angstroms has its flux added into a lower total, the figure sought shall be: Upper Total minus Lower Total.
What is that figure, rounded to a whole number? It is -291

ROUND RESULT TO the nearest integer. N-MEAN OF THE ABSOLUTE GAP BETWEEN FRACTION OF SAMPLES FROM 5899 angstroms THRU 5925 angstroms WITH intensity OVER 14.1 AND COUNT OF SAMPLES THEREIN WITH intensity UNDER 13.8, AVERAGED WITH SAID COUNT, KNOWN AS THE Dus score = 5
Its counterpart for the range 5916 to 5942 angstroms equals 6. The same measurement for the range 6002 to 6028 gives 10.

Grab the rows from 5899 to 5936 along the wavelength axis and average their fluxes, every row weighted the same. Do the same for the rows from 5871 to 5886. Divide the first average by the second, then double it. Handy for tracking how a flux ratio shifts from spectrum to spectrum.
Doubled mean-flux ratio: 2.09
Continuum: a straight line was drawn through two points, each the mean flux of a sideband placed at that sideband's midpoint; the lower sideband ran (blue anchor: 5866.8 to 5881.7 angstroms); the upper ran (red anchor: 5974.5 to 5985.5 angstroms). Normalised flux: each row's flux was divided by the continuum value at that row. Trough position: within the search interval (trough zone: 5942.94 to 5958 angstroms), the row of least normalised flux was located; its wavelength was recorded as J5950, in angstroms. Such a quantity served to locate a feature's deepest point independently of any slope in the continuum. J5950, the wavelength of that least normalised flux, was 5950.48 angstroms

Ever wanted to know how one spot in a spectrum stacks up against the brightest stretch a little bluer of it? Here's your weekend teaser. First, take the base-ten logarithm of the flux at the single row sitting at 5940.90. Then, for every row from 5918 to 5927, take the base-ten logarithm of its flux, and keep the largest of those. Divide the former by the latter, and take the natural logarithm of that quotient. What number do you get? -0.09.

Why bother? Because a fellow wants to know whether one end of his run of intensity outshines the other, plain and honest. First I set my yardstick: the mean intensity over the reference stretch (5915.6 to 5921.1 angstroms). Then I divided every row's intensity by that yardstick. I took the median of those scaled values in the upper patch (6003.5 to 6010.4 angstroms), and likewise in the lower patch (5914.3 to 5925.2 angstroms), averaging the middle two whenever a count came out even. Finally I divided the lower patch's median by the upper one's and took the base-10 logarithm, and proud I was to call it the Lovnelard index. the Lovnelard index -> 0.034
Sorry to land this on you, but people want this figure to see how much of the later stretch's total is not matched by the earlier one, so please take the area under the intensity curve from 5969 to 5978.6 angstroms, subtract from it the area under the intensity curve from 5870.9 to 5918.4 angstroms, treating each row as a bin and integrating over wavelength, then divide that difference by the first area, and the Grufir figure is -3.9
